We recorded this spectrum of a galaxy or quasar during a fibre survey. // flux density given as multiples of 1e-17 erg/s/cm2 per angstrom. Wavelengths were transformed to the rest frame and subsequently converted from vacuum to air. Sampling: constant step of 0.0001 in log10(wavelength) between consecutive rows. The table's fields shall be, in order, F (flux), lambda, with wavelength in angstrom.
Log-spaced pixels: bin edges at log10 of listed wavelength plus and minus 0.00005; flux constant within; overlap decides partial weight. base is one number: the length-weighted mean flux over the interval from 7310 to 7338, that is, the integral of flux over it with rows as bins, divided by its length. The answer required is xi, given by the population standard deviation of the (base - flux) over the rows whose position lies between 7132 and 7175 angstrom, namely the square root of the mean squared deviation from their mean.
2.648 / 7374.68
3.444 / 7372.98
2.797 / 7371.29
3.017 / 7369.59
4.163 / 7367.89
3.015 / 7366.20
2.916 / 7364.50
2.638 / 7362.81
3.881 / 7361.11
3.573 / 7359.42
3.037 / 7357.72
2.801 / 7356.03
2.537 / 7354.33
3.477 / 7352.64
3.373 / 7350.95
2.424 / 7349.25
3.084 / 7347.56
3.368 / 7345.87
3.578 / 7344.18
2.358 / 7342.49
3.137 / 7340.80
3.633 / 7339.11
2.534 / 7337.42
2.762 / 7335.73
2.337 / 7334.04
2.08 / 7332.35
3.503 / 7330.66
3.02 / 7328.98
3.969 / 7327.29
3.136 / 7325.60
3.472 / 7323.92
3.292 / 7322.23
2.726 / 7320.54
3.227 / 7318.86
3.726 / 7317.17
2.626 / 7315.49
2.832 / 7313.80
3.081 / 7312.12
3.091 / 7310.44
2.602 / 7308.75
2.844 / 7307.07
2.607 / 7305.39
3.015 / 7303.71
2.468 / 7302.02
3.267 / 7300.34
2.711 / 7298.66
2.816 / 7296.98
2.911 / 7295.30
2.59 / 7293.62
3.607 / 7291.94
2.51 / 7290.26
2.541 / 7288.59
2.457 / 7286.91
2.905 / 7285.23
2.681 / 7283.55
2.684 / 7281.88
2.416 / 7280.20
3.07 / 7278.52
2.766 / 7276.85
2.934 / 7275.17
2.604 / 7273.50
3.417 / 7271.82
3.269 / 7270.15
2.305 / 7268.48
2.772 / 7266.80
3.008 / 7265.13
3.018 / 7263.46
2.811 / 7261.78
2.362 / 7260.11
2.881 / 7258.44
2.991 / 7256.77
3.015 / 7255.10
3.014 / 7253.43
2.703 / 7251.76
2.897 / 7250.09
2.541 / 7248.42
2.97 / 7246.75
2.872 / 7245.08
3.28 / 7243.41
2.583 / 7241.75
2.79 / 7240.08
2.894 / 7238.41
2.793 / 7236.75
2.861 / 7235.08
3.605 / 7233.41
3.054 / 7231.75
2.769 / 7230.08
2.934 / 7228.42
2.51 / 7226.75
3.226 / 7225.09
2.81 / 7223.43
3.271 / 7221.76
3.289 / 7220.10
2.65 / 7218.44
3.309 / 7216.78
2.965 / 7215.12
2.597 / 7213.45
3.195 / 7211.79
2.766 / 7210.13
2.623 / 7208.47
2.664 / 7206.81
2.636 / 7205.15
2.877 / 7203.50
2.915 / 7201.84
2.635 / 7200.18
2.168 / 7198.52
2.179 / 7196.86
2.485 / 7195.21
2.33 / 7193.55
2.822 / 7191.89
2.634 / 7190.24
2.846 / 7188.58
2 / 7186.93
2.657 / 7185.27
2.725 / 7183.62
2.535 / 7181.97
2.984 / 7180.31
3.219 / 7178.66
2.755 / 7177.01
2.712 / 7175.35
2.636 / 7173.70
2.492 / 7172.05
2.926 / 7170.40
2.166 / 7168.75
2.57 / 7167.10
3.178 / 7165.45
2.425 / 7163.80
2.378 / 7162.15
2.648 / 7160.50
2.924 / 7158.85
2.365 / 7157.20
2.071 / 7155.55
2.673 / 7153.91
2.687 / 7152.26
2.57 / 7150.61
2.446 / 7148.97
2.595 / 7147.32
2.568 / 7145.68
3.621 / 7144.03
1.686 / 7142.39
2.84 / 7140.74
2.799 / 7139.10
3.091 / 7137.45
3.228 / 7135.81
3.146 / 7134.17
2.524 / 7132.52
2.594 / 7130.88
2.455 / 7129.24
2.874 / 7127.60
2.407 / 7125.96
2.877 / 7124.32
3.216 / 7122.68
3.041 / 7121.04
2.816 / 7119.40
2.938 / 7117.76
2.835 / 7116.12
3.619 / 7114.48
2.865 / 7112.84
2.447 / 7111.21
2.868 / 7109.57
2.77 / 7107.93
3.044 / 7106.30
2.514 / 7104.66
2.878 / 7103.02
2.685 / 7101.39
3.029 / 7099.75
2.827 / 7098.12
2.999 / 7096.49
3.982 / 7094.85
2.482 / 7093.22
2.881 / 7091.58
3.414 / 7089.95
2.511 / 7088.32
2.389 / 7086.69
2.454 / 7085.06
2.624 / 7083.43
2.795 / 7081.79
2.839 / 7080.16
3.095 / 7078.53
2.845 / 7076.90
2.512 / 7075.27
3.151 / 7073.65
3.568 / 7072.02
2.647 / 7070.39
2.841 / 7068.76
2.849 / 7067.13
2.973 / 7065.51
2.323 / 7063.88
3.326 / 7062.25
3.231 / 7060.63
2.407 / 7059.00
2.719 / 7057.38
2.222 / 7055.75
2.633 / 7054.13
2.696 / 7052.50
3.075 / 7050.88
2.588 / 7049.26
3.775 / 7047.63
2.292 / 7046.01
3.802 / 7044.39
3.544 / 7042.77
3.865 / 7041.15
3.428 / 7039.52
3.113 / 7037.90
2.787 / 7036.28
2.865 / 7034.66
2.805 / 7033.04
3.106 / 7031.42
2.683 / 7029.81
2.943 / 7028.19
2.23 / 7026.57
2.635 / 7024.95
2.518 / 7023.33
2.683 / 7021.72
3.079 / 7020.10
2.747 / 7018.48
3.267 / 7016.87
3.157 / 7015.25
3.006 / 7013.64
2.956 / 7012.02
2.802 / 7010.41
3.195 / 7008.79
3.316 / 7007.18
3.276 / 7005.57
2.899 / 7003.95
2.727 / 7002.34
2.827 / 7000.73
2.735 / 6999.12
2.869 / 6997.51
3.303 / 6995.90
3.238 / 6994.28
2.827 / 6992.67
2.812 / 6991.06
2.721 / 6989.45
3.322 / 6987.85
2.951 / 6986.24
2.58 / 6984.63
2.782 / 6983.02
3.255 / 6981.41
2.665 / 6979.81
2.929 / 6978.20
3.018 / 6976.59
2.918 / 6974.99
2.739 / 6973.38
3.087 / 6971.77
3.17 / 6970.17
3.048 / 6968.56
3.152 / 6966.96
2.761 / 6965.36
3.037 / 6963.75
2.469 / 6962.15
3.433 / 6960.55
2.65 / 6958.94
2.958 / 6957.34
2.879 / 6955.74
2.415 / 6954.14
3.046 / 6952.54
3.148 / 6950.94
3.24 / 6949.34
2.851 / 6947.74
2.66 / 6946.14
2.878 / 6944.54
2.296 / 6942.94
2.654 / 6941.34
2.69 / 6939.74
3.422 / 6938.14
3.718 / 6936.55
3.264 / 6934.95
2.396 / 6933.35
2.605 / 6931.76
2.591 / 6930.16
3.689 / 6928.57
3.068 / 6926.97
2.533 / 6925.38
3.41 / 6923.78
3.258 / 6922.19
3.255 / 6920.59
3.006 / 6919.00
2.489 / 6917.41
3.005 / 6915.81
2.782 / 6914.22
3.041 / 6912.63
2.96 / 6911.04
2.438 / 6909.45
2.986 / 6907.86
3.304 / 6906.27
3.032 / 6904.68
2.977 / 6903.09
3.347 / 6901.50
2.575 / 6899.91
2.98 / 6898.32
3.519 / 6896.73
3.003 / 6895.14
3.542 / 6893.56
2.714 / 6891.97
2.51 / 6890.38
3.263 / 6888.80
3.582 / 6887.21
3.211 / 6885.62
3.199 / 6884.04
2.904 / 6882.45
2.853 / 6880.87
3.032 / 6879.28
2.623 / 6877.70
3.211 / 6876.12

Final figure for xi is 0.39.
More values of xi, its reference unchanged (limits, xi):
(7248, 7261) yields 0.23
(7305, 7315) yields 0.20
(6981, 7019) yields 0.23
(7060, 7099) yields 0.39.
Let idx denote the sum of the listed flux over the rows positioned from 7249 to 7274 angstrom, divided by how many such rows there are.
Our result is 2.87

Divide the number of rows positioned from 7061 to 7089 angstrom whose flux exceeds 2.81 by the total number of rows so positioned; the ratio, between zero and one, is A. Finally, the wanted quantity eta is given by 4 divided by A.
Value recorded 7.6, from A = 0.53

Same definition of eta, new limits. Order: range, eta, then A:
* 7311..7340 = 6.2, 0.65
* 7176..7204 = 11.3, 0.35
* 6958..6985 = 6.8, 0.59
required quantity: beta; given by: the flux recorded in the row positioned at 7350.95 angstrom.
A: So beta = 3.373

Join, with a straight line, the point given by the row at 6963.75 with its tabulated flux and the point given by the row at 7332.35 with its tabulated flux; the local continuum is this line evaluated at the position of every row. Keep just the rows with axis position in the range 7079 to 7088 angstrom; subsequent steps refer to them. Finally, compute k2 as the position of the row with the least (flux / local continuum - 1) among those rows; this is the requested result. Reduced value 7086.69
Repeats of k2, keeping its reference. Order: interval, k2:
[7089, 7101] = 7093.22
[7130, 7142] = 7132.52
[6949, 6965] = 6954.14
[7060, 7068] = 7063.88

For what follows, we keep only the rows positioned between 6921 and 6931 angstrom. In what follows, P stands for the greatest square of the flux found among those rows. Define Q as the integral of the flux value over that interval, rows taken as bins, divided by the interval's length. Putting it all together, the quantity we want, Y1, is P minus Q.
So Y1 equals 10.5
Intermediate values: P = 13.6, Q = 3.09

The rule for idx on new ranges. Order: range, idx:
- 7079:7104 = 2.85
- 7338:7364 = 3.13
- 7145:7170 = 2.55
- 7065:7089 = 2.81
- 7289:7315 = 2.86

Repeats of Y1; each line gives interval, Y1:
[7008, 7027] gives 7.8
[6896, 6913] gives 9.4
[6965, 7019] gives 8.1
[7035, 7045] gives 11.6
